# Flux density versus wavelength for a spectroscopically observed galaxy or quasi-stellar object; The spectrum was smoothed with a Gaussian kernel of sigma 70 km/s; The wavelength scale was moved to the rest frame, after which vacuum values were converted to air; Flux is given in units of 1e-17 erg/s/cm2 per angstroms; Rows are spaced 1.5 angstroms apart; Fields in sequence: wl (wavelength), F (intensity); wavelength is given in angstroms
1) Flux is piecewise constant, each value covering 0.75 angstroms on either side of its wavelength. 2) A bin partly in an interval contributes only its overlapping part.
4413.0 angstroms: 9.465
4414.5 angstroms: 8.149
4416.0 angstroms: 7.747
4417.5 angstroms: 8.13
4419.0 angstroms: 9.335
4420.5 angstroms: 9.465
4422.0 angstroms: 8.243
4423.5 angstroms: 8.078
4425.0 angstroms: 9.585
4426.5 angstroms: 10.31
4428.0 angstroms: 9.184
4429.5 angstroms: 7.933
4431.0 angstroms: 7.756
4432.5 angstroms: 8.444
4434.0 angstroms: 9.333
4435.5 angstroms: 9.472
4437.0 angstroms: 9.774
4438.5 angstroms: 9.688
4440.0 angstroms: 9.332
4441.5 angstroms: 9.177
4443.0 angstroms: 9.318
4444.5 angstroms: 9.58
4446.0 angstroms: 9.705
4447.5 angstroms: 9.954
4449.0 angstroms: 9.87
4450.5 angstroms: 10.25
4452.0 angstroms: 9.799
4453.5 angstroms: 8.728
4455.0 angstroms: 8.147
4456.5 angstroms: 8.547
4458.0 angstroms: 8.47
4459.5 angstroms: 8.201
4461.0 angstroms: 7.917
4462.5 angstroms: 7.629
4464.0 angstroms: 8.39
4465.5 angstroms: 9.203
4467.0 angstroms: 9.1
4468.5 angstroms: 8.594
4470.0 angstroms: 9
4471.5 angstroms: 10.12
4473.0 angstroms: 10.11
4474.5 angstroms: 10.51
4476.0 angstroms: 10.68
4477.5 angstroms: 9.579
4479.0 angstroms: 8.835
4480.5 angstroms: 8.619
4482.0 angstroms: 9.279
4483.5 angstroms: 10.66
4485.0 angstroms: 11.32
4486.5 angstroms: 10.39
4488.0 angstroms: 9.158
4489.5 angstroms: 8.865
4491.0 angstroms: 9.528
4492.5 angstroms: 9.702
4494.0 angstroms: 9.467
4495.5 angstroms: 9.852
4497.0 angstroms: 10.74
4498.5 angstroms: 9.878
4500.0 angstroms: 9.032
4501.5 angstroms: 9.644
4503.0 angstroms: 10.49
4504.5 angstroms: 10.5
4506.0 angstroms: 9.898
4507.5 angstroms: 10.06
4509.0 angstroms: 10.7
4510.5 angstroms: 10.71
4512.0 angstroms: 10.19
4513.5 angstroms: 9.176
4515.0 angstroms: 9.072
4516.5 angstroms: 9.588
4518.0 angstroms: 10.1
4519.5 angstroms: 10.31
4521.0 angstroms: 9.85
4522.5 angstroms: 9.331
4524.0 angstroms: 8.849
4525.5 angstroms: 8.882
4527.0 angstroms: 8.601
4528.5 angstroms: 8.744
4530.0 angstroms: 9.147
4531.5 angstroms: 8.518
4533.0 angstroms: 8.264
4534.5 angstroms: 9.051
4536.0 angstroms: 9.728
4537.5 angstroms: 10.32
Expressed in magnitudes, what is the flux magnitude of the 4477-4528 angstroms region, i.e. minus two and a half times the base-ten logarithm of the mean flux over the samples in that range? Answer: -2.47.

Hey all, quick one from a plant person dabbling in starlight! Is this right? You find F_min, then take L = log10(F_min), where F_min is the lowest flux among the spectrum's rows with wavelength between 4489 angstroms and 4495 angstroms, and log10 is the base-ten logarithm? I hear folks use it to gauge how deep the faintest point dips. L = 0.948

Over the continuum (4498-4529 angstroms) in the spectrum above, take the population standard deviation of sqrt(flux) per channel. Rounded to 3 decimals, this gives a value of 0.106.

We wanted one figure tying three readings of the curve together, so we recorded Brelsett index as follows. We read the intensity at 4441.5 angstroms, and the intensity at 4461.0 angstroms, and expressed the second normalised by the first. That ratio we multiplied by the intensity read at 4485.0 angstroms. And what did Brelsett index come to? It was 9.8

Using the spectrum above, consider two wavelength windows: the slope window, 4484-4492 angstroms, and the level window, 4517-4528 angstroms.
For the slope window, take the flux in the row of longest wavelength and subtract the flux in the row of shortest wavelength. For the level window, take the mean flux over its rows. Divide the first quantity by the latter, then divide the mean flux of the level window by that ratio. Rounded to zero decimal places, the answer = -49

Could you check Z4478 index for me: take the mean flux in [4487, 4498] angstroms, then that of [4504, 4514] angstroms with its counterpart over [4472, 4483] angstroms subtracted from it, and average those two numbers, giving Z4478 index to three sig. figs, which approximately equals 5.07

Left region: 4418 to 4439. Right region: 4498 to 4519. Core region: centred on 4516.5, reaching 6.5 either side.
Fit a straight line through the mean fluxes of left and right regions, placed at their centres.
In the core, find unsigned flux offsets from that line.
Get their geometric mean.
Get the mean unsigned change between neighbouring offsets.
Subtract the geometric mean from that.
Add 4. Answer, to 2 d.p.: 3.99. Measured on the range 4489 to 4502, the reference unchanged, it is 4.32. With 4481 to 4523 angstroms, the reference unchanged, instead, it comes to 4.11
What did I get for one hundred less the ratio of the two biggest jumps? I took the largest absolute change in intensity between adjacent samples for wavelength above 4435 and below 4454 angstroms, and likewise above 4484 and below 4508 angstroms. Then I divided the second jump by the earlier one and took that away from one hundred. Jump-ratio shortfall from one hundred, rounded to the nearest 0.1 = 98.8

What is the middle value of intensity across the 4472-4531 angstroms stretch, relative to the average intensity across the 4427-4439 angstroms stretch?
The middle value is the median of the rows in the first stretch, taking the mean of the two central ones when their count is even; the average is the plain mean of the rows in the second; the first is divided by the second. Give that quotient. 1.08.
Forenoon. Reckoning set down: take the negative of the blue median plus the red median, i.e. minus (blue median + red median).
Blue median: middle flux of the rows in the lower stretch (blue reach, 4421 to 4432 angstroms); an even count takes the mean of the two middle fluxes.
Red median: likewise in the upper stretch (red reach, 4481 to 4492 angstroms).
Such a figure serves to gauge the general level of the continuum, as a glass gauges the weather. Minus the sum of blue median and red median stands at -17.8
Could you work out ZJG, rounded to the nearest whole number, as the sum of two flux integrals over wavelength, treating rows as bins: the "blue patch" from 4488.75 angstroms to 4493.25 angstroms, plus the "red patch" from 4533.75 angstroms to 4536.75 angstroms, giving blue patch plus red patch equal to 70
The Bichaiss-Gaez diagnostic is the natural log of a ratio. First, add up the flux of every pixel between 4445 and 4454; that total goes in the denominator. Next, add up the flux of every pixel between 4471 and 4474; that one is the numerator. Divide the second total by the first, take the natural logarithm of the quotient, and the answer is -1.1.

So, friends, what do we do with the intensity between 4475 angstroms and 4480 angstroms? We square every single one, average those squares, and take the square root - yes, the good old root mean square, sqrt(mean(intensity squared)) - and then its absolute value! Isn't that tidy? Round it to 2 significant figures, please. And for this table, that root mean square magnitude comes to 9.7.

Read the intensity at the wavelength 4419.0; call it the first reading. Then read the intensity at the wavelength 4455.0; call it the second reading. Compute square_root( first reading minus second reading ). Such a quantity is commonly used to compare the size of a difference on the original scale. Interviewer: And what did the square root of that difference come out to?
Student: 1.1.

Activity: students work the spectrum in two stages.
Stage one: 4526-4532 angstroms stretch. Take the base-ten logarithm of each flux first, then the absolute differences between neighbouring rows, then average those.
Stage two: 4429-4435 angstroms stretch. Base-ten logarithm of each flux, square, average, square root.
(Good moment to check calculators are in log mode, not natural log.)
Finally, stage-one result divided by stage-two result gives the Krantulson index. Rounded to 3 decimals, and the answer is 0.021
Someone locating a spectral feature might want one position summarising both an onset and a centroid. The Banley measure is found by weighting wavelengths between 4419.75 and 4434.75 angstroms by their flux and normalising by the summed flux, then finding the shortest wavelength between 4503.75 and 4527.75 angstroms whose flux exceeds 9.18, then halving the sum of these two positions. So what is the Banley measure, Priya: 4465.8 angstroms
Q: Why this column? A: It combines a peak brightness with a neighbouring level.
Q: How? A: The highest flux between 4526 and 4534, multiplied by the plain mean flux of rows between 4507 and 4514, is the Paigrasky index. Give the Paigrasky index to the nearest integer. 93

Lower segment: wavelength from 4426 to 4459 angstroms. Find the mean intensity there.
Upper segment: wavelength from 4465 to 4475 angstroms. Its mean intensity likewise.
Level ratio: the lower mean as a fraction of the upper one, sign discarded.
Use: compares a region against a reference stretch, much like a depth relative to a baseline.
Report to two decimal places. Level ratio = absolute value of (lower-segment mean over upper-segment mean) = 0.97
